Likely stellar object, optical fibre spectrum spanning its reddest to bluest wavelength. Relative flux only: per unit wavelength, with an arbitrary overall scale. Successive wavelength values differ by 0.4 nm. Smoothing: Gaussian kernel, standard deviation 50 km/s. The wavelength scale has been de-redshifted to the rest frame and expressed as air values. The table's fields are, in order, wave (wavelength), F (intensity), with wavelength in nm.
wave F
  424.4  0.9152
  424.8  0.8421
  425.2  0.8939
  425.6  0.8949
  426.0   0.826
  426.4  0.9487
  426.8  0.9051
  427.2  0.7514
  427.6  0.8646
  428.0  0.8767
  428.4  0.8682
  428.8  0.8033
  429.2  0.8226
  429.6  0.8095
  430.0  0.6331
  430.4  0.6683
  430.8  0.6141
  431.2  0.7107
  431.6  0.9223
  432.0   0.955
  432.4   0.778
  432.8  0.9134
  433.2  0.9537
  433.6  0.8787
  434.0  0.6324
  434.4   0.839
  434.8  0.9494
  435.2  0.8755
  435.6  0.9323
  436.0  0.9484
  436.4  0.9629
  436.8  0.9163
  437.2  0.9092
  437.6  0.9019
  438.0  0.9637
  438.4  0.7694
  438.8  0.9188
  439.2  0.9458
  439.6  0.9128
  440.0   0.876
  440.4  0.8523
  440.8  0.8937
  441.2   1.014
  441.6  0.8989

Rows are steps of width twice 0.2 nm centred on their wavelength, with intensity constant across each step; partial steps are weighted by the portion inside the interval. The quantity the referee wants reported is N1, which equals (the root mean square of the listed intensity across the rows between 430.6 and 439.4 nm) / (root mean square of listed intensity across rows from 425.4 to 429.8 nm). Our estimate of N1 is 1.03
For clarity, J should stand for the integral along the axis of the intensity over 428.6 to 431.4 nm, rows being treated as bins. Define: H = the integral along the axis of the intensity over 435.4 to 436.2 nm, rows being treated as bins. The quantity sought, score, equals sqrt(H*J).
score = 1.23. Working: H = 0.8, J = 2.0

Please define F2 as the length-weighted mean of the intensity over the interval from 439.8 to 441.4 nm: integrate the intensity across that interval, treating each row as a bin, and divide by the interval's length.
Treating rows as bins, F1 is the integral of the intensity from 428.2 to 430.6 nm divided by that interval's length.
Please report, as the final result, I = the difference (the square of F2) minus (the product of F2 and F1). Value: 0.129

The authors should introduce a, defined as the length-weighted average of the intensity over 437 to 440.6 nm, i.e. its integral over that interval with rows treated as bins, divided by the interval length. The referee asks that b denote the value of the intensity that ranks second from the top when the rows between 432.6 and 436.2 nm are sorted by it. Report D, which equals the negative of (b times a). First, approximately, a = 0.89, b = 0.9494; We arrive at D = -0.85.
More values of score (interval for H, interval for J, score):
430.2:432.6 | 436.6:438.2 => 1.66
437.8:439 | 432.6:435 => 1.48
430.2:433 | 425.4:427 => 1.78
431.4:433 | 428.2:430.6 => 1.62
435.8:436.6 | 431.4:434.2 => 1.36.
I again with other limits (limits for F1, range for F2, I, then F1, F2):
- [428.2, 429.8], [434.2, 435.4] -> 0.055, 0.83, 0.888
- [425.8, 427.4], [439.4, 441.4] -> 0.047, 0.86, 0.910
